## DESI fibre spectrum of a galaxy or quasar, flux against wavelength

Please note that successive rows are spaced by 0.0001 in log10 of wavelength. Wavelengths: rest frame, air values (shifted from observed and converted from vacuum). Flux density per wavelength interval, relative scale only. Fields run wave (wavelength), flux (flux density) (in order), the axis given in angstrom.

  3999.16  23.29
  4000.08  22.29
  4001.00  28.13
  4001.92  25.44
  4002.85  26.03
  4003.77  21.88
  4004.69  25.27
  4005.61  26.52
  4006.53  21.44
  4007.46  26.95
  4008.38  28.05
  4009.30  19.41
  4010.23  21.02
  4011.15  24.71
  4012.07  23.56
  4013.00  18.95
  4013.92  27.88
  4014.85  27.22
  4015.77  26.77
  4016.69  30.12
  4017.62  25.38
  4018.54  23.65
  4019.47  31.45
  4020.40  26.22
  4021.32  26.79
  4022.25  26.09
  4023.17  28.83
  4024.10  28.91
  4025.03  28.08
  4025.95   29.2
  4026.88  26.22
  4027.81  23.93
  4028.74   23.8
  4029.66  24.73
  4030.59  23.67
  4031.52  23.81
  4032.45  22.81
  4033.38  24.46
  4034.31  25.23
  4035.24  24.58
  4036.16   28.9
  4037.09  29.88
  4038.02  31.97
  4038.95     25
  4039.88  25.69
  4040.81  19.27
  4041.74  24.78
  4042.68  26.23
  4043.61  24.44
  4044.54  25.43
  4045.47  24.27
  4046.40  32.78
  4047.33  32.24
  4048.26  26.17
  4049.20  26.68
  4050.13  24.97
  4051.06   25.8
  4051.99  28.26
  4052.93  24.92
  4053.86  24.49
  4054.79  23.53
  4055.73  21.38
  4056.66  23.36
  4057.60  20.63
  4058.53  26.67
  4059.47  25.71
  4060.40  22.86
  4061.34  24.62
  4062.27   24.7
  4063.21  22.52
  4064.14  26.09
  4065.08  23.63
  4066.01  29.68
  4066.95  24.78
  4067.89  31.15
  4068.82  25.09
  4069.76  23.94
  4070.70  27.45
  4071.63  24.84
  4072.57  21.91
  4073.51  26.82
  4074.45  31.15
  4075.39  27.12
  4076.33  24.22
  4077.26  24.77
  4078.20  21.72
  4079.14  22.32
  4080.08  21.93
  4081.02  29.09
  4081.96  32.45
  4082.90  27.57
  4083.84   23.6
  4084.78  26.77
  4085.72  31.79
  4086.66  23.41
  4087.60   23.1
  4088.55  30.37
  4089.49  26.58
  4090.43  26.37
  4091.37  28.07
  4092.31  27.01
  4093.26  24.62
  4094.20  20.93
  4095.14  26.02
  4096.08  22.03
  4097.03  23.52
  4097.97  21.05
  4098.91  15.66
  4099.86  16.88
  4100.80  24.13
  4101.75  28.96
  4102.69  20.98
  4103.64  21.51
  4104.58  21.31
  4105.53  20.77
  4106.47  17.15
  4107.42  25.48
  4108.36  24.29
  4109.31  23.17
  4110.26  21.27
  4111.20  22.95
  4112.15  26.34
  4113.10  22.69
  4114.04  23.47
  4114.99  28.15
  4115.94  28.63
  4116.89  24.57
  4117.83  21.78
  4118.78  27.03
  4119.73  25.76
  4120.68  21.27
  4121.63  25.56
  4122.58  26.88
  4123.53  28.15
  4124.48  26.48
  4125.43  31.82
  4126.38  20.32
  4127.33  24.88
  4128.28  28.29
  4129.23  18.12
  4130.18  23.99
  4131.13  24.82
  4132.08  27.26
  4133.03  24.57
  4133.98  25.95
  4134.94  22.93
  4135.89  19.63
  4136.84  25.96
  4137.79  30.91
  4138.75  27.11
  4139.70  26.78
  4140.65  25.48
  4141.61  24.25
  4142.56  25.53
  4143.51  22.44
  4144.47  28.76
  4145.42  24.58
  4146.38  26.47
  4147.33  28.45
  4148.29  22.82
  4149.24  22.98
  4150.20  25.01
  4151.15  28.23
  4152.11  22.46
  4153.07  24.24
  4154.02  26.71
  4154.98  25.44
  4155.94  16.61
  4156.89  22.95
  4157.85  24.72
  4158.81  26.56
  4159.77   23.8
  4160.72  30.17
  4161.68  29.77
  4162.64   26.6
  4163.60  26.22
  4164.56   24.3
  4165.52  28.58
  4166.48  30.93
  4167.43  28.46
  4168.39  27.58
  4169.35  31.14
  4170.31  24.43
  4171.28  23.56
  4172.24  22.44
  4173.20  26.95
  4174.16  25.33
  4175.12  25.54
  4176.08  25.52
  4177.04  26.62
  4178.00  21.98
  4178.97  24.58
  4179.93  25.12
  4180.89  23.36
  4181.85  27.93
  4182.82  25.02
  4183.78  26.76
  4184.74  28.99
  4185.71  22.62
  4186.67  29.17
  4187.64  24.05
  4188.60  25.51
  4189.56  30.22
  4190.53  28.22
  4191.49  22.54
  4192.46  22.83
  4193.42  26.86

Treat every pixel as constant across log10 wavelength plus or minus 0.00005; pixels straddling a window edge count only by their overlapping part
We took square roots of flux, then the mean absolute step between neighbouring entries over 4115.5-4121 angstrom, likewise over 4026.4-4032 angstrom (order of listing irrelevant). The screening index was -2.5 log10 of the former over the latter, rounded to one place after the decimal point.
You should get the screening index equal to -1.5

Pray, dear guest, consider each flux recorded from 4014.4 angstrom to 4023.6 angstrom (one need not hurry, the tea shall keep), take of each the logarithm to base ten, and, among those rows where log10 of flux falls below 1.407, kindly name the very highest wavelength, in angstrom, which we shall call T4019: 4018.54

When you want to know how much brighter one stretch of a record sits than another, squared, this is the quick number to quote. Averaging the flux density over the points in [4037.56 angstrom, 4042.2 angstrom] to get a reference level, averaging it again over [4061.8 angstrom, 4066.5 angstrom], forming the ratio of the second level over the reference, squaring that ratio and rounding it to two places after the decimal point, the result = 1.00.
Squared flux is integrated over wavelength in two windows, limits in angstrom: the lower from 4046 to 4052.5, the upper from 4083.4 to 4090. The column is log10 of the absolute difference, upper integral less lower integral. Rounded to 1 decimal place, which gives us 2.7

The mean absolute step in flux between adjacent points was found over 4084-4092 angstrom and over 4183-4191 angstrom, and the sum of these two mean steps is 7.9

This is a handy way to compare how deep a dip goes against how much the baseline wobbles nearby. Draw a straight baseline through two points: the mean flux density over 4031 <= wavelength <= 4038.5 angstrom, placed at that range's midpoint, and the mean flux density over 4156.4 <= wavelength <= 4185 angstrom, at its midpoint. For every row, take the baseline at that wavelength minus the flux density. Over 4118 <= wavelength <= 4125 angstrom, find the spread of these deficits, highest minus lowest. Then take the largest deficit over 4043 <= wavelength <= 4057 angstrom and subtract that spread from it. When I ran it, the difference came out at -1.9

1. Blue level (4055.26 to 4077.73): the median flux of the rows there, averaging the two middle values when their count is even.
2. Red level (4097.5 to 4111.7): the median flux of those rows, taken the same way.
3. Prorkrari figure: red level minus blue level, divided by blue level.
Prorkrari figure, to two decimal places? -0.14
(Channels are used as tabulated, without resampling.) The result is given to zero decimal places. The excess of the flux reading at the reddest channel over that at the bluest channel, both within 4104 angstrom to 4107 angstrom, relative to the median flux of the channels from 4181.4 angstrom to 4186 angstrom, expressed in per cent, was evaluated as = -16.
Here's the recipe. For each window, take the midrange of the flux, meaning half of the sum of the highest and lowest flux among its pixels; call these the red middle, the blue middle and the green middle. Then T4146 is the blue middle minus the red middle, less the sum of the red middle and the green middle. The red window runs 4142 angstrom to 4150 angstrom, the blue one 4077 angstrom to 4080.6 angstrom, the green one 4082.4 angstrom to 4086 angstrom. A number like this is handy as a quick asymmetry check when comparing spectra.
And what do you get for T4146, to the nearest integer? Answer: -56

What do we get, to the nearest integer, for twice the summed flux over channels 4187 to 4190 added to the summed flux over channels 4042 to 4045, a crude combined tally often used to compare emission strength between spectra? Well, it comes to 236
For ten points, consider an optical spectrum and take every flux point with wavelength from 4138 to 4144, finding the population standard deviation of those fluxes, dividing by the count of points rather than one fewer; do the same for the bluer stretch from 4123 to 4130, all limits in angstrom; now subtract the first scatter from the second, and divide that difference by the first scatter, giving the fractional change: 1.8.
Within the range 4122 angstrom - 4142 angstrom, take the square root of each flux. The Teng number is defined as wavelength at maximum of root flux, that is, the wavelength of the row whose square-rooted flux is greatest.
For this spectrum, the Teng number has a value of 4125.43 angstrom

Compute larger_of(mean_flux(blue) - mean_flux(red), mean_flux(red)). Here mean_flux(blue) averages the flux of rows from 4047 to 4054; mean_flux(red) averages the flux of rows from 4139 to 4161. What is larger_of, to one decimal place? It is 25.0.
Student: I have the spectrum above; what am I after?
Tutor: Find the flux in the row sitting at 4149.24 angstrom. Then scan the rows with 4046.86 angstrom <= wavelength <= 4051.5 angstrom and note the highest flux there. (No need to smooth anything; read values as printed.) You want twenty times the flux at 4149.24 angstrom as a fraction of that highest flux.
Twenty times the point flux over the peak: 14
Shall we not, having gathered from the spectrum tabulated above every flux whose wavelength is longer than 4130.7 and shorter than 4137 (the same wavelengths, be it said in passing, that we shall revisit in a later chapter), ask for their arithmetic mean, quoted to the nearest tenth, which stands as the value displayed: 24.4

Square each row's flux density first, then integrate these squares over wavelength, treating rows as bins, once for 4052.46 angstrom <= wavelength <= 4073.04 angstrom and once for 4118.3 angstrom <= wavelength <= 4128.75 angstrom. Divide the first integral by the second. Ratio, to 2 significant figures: 1.8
